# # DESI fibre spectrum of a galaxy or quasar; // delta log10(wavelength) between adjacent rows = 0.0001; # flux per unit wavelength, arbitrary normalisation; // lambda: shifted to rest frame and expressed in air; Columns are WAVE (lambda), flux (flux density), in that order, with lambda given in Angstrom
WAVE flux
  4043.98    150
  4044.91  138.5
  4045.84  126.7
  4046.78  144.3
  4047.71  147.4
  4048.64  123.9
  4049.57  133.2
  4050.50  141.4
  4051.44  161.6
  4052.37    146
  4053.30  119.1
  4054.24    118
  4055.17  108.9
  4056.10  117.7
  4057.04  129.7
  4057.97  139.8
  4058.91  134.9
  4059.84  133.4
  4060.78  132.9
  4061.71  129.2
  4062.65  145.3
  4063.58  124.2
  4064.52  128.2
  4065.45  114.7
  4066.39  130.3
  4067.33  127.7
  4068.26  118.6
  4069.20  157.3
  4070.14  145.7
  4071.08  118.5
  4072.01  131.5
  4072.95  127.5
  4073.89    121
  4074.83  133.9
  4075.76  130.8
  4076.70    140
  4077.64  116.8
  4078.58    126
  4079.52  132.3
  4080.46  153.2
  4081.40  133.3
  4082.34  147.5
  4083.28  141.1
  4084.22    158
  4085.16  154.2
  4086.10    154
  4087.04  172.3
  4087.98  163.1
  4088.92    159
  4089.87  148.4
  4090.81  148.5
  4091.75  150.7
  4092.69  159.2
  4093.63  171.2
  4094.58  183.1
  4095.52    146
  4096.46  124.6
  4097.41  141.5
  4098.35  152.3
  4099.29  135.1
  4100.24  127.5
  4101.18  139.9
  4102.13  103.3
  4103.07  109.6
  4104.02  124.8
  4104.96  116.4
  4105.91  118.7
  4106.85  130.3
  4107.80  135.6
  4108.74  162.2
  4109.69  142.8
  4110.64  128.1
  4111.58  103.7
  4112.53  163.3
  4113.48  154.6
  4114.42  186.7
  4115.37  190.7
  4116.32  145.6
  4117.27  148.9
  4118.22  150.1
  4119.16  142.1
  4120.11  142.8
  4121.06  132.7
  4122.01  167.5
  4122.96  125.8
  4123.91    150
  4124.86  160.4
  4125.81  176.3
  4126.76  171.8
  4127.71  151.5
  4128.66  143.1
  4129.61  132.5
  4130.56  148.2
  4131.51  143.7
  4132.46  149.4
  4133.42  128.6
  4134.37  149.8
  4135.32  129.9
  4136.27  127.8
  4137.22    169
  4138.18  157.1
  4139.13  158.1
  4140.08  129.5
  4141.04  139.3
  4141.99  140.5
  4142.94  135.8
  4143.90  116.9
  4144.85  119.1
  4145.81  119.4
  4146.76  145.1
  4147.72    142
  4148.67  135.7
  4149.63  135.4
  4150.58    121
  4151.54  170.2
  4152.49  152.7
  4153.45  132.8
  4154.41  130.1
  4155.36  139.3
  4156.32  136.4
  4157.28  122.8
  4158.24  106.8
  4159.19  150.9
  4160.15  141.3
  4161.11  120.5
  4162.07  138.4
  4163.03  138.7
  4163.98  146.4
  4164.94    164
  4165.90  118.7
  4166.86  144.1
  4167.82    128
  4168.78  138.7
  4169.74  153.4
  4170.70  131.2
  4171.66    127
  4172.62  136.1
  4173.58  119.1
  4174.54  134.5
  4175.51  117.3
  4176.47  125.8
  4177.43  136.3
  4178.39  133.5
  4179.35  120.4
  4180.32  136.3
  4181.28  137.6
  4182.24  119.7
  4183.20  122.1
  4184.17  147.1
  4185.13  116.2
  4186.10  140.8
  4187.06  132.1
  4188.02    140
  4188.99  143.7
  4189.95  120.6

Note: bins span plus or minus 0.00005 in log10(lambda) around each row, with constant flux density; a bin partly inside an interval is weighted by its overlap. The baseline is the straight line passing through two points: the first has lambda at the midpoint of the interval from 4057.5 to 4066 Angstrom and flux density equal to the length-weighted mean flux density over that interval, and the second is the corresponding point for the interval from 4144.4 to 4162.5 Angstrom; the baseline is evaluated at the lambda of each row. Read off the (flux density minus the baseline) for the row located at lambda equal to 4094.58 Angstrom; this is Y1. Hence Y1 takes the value 51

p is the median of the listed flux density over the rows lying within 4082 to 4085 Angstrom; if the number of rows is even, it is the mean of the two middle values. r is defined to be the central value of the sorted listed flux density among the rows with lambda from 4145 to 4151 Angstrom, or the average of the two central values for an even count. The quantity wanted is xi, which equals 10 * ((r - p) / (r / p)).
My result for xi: -130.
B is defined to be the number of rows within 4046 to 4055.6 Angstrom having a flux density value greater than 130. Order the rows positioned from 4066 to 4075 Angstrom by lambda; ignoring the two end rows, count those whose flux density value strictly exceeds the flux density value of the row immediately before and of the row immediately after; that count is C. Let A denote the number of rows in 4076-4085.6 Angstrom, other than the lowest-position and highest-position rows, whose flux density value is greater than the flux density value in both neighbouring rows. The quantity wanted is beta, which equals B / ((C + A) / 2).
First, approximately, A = 3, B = 6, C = 2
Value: 2.4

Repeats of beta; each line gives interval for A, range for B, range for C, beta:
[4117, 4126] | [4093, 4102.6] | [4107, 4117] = 2.3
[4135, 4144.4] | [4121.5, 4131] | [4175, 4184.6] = 3.6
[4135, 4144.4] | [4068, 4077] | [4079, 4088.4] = 1.7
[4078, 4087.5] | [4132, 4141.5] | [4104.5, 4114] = 2.4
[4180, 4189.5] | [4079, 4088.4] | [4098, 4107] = 4.0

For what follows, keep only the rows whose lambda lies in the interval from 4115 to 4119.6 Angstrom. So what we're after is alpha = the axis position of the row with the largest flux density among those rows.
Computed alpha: 4115.37 Angstrom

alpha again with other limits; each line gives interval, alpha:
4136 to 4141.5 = 4137.22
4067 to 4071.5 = 4069.20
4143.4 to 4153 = 4151.54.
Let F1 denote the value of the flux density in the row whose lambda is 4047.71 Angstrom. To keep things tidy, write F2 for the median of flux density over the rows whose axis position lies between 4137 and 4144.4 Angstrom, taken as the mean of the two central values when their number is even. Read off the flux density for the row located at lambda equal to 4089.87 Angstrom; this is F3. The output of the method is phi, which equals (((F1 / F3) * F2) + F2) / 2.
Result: 139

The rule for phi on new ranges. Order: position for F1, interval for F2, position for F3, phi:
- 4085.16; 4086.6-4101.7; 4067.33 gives 165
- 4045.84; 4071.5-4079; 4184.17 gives 120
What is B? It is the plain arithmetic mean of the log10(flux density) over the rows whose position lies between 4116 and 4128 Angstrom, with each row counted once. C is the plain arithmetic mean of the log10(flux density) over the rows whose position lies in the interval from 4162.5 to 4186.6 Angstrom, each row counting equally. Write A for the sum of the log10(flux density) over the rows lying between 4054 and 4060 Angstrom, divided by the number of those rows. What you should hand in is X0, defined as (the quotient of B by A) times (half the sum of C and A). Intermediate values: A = 2.10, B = 2.18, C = 2.12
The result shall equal 2.19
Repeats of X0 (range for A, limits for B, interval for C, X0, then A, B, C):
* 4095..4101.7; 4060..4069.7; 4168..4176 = 2.11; 2.14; 2.12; 2.12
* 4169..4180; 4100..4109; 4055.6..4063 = 2.10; 2.11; 2.10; 2.12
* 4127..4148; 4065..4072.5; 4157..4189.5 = 2.10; 2.14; 2.11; 2.12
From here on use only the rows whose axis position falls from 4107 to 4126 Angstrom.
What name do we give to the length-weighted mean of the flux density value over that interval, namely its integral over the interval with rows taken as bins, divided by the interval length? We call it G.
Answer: 150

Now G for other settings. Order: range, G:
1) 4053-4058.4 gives 122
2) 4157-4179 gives 134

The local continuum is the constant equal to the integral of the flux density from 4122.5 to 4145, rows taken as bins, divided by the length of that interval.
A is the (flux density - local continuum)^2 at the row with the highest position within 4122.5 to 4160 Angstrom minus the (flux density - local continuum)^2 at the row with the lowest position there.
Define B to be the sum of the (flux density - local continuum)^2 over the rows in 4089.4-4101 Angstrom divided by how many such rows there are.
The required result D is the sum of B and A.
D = -19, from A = -299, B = 280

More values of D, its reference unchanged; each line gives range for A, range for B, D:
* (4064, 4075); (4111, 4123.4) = 399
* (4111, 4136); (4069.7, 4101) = -1183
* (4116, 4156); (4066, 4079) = 335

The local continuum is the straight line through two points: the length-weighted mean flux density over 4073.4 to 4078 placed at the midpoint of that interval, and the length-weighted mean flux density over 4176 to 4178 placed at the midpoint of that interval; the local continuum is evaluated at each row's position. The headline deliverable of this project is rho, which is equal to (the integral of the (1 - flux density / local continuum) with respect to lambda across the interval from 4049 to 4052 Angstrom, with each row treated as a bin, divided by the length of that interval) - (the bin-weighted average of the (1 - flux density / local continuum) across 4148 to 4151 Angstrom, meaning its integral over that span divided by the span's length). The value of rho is -0.12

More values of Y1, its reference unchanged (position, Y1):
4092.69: 27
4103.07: -23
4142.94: 1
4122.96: -8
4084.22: 26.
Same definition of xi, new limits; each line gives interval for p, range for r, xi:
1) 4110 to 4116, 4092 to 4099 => -69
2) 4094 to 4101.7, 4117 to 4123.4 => 21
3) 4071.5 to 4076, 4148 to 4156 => 46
